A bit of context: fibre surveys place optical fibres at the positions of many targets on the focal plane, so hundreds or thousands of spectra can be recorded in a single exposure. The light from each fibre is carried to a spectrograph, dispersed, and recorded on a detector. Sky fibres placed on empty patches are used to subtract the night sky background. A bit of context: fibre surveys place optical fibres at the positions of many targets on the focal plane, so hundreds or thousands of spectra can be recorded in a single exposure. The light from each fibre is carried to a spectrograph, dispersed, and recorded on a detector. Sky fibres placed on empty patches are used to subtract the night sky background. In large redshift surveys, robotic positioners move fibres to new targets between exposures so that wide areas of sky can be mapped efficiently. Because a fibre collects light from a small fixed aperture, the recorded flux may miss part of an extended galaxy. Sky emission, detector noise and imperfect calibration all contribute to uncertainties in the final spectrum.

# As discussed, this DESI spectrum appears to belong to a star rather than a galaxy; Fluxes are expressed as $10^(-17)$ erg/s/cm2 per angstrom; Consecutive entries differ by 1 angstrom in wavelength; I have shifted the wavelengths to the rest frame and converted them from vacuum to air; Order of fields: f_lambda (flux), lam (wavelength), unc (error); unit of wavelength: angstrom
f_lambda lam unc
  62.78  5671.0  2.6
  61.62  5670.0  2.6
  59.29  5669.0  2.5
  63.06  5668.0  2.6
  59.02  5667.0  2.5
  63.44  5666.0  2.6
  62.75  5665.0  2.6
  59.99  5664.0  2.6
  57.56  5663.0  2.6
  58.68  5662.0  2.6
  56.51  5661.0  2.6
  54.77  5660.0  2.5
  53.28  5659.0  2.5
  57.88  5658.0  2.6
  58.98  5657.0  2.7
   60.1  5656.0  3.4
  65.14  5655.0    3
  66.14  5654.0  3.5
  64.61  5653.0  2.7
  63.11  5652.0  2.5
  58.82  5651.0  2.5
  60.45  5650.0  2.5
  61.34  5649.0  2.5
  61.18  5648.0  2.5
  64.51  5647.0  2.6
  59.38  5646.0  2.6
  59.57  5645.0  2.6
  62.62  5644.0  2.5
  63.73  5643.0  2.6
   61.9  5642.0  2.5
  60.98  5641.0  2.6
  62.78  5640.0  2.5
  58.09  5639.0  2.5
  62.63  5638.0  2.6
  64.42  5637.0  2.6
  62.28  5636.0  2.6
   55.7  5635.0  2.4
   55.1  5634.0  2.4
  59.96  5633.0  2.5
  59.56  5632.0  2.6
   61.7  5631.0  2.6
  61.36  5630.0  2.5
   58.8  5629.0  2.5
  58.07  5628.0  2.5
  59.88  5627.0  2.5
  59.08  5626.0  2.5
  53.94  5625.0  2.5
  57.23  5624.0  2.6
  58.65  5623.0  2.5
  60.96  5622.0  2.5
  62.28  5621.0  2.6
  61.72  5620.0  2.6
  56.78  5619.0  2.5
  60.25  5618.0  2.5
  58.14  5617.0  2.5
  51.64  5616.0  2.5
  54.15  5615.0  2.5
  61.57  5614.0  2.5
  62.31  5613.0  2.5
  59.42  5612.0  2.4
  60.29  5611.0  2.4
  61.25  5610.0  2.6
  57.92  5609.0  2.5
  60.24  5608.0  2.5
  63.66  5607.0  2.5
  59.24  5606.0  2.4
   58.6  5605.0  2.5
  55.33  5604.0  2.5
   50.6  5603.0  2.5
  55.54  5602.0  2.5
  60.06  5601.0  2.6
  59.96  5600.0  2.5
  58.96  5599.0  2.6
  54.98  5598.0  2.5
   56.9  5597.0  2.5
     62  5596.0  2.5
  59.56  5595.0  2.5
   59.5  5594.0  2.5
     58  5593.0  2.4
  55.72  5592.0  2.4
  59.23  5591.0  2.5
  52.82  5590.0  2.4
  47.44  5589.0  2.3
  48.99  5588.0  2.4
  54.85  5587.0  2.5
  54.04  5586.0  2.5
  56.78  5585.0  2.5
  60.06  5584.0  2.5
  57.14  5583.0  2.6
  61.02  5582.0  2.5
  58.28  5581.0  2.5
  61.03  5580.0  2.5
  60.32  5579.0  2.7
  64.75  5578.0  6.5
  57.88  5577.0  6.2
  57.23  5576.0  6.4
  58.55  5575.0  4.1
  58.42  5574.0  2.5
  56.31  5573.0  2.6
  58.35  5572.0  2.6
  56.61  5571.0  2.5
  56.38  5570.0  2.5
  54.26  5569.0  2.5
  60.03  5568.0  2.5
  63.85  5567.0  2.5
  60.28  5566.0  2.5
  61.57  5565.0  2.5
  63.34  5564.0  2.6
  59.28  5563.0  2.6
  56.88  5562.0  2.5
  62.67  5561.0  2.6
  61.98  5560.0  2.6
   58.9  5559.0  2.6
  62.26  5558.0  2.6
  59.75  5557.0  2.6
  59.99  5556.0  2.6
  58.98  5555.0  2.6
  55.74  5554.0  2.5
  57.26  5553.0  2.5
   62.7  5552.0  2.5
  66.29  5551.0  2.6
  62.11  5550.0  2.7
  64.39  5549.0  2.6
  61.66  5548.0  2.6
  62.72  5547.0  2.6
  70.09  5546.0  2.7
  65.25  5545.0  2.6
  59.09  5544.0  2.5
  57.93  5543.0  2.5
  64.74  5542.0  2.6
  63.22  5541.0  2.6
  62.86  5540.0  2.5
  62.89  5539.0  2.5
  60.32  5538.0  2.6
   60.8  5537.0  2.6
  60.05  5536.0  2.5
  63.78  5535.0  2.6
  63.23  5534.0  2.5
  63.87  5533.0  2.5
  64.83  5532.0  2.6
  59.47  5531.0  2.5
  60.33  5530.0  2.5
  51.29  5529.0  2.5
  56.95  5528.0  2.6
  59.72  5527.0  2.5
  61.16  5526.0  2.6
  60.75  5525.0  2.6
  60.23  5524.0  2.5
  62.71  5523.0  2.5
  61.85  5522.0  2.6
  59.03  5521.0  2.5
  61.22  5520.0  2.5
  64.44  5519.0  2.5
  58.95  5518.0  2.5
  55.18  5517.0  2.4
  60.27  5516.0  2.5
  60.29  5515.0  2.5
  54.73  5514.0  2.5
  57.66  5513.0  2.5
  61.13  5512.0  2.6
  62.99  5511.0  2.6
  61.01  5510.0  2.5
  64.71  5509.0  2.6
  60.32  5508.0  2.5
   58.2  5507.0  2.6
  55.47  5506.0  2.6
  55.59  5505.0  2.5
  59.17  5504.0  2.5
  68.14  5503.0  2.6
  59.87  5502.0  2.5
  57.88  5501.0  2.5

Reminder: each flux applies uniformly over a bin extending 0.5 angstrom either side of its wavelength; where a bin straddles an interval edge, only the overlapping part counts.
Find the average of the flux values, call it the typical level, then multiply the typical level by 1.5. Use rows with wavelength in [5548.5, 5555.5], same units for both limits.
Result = 91.6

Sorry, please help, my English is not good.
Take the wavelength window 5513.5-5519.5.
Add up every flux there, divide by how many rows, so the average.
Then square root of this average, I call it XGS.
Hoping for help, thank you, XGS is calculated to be 7.68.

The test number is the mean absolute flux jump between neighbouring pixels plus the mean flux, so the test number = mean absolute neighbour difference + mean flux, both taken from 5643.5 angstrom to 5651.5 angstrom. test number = 63.0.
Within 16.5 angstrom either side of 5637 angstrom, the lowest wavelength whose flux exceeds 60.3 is 5621.0 angstrom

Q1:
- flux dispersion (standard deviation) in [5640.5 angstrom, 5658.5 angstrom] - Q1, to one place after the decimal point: 2.4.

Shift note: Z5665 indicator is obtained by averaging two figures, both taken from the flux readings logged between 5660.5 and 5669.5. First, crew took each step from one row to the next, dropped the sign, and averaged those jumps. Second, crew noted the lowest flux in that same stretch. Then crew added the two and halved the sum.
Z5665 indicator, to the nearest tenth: 29.6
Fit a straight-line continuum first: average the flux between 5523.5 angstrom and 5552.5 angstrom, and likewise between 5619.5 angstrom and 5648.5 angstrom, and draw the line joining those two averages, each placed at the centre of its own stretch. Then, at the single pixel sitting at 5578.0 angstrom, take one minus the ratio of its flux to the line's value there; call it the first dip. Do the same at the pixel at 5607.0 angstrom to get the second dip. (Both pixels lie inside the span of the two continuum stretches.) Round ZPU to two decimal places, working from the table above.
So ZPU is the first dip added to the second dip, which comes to -0.11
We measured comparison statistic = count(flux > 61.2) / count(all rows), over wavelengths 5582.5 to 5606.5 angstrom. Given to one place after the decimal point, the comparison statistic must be 0.0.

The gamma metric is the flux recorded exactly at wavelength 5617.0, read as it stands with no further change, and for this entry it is 58.14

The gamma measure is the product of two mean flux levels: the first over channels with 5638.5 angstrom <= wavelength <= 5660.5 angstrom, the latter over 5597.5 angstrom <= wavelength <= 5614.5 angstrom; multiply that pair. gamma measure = 3581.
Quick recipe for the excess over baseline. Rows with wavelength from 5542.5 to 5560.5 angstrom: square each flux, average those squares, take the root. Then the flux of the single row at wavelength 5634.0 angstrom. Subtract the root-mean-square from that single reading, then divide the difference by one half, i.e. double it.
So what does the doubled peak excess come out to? -13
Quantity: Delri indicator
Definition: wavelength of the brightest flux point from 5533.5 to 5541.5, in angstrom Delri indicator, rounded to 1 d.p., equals 5535.0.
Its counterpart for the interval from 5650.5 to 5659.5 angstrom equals 5654.0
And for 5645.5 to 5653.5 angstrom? 5653.0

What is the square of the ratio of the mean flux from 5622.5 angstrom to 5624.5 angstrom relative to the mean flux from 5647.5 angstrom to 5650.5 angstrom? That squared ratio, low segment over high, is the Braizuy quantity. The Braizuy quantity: 0.90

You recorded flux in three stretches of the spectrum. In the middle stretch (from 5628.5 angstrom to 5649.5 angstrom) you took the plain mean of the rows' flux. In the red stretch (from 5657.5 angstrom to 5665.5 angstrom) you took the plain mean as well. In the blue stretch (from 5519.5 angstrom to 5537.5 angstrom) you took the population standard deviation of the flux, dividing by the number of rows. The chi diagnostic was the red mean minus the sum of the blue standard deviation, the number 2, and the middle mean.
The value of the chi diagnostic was -8.1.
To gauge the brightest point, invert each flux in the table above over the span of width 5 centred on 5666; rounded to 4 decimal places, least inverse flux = 0.0158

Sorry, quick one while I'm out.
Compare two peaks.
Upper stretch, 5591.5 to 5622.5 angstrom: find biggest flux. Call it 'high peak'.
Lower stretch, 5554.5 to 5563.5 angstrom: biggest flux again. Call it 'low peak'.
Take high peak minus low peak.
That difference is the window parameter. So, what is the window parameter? 1.0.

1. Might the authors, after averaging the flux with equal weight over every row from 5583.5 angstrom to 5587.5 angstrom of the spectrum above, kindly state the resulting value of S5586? 56.4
